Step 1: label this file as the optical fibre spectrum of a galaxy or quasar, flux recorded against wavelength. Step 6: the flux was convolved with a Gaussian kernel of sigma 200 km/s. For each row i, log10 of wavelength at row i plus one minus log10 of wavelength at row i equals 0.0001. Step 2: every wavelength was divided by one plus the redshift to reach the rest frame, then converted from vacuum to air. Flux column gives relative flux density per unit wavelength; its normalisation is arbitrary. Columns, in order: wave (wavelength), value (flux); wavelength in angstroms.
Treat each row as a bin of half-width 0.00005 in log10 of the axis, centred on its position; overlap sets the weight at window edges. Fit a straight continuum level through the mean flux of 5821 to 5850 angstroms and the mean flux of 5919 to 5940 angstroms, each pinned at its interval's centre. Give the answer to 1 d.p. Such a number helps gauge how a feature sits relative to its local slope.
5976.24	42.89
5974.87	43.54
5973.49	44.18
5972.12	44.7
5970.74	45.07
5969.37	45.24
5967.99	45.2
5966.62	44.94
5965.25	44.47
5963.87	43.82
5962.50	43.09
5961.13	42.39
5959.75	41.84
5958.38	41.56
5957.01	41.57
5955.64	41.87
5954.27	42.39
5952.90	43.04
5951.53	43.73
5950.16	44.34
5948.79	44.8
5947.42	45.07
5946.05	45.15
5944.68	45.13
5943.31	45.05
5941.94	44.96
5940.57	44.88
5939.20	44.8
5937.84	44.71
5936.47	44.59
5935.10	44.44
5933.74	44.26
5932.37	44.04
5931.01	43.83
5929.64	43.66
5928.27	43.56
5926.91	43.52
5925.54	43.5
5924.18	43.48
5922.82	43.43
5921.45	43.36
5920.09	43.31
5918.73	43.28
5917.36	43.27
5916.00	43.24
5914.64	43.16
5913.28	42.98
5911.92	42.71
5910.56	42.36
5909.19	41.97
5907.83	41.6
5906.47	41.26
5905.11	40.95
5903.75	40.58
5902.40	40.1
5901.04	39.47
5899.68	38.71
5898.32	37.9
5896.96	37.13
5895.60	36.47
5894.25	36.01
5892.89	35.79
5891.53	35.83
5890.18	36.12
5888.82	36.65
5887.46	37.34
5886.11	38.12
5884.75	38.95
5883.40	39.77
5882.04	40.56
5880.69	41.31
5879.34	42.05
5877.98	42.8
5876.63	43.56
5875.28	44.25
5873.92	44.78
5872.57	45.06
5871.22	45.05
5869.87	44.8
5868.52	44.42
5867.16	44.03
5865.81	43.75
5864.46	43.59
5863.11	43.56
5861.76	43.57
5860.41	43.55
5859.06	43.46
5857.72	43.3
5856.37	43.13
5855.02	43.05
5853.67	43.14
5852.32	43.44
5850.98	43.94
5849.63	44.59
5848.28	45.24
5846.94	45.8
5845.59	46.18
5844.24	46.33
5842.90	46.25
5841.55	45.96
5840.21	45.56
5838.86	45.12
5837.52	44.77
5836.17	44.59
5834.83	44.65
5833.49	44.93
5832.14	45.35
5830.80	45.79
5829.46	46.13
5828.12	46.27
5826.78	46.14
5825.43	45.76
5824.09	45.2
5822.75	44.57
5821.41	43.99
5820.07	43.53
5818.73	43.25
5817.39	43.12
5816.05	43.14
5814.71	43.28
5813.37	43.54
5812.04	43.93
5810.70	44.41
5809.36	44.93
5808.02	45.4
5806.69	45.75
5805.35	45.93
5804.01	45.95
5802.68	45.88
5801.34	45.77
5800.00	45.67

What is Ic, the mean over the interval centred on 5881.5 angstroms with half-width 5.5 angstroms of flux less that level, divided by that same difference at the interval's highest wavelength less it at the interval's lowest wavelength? 0.7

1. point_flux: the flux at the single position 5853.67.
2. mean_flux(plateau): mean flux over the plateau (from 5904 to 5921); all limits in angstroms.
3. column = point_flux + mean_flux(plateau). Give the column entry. 85.6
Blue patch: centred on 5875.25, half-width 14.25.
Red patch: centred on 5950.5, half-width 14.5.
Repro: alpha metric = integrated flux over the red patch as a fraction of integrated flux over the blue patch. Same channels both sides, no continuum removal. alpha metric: 1.05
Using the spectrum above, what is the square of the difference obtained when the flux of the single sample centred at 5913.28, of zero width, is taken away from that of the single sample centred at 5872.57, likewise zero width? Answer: 4.3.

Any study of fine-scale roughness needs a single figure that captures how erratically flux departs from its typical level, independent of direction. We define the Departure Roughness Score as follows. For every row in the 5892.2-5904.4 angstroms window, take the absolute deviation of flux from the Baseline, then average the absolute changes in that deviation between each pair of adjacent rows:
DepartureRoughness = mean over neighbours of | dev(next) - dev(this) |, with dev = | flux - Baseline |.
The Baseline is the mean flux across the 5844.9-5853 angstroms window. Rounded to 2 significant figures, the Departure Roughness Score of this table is 0.60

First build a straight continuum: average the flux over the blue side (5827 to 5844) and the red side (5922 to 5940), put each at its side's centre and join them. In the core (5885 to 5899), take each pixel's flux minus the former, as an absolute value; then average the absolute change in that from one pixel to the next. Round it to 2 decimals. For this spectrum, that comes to 0.49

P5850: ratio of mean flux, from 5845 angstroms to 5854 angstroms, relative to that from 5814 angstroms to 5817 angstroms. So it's 1.03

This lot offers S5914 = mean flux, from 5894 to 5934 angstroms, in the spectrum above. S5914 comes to 41.8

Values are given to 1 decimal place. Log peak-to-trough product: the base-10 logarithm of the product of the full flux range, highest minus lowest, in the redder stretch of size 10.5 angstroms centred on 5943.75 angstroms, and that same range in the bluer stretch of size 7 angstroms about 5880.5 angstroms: 0.0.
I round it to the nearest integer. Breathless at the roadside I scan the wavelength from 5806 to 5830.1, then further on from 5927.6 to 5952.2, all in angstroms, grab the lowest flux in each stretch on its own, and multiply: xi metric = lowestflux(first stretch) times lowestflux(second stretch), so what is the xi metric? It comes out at 1878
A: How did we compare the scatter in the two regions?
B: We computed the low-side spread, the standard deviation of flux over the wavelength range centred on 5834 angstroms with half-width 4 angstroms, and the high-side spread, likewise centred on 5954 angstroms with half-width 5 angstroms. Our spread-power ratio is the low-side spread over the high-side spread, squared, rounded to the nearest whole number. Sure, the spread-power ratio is 0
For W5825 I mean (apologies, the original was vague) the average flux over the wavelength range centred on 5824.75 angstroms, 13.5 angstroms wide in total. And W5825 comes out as 45.1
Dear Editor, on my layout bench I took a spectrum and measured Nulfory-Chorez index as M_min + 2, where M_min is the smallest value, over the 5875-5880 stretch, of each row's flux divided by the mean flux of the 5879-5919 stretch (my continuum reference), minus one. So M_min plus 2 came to 2.06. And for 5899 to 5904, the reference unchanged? 1.97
